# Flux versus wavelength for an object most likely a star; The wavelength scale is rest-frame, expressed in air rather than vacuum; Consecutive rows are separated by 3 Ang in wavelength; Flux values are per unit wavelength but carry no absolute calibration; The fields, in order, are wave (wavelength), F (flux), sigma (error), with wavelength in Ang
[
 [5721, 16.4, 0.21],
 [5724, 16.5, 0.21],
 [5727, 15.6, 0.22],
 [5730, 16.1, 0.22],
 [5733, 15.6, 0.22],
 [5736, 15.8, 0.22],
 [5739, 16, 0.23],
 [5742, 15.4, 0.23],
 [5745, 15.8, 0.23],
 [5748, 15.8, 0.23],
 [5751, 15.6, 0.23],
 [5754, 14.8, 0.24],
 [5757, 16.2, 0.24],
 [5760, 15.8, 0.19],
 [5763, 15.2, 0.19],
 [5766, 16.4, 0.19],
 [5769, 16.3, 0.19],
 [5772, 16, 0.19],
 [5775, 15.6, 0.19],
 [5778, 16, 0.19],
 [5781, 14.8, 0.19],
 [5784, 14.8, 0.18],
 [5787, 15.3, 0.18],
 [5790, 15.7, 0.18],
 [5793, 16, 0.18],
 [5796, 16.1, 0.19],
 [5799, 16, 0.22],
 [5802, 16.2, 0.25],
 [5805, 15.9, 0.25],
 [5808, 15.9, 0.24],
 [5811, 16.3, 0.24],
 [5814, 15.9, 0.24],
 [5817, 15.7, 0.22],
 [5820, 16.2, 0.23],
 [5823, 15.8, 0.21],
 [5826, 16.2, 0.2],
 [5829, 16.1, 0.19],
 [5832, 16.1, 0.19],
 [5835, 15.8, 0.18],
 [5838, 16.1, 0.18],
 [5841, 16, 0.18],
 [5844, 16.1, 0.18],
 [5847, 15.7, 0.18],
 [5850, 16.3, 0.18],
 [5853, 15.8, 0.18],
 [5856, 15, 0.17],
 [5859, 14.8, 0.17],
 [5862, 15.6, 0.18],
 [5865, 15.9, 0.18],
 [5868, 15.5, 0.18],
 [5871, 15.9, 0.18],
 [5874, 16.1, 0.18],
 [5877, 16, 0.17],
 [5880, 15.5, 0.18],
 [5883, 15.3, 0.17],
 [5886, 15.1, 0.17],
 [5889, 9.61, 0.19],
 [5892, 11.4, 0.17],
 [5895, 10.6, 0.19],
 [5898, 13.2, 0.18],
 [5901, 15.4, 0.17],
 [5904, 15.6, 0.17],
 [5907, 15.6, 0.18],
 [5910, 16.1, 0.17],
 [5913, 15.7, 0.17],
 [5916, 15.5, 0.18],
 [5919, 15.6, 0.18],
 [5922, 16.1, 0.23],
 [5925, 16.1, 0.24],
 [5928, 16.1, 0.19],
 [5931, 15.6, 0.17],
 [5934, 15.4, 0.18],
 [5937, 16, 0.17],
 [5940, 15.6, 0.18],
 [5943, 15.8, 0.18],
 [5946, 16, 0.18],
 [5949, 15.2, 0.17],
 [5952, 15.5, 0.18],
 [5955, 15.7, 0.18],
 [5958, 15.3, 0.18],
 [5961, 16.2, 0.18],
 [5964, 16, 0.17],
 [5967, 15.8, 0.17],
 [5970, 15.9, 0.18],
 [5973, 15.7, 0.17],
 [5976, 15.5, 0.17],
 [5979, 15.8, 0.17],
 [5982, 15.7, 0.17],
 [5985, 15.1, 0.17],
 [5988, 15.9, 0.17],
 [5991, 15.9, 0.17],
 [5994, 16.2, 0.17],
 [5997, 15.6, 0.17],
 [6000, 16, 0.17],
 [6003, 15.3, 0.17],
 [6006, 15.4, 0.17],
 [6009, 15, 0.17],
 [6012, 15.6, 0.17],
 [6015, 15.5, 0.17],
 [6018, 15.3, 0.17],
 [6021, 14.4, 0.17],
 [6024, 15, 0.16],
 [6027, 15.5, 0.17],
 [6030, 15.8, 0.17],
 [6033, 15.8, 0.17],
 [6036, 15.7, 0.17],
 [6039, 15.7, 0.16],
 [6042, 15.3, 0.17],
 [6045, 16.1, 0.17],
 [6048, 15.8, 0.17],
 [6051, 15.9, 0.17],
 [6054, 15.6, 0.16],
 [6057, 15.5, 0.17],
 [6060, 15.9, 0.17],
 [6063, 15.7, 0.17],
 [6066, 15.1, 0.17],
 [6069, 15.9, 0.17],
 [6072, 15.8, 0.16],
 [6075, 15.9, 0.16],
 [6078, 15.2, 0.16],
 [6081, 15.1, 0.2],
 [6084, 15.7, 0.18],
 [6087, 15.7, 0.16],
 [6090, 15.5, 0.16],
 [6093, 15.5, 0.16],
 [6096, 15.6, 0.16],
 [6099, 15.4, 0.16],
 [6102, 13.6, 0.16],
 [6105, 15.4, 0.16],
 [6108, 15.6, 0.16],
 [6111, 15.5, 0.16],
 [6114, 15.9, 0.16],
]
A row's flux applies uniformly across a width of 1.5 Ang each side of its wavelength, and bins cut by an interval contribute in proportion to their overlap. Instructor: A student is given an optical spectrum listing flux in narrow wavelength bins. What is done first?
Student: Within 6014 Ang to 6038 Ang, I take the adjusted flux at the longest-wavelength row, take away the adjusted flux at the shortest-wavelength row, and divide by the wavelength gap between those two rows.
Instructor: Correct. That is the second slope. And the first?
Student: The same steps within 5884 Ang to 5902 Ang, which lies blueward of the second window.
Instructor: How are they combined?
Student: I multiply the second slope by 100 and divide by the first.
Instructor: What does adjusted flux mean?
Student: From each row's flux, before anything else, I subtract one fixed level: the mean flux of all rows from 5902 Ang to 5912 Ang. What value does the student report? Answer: 48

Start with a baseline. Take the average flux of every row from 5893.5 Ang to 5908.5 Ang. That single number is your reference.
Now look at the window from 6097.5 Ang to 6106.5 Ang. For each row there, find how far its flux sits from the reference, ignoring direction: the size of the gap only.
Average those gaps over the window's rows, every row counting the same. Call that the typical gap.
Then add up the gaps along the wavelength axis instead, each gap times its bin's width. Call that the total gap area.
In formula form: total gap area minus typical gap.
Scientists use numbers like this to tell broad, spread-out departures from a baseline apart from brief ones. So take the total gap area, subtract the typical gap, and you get 8.3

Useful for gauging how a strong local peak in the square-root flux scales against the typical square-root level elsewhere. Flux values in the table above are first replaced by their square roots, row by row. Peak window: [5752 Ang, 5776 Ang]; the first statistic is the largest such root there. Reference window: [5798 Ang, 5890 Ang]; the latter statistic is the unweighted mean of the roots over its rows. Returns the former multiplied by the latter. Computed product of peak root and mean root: 16.0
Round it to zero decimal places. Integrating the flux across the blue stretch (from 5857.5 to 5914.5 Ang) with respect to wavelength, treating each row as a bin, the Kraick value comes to 837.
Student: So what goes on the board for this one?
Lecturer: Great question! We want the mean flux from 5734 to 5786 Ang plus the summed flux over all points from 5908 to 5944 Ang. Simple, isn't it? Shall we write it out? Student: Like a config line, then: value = 205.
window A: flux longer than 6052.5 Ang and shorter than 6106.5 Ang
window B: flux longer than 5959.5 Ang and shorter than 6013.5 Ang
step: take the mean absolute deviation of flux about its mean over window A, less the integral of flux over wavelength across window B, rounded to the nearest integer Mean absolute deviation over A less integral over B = -847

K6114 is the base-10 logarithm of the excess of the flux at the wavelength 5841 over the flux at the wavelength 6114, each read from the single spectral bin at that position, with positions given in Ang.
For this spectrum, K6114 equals -1.00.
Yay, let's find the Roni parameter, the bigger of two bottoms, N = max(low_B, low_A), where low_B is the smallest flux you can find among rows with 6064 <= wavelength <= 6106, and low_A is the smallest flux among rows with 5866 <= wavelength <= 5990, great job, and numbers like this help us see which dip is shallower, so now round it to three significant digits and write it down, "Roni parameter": 13.6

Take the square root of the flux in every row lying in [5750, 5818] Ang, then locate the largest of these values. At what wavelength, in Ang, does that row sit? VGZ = 5766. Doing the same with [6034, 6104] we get 6045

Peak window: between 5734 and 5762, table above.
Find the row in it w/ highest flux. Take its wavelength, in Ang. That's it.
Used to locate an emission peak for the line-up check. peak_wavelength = 5757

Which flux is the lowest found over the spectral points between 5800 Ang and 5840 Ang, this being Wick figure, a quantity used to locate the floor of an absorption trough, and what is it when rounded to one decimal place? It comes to 15.7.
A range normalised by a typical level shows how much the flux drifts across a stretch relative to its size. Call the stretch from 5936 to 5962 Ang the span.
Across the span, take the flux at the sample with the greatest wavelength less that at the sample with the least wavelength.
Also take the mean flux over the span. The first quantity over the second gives 0.013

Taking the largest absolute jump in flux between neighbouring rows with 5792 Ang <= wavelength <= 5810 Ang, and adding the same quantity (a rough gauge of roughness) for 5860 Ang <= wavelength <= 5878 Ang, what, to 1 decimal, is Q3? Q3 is 0.7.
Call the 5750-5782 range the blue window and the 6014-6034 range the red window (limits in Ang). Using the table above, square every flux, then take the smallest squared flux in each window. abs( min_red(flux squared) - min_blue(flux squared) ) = 12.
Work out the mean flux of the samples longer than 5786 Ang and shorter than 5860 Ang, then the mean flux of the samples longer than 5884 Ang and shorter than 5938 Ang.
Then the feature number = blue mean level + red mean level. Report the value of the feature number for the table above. 30.6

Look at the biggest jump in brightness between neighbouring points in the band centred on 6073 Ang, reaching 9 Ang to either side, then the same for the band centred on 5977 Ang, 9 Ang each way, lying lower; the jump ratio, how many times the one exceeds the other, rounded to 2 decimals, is 1.33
